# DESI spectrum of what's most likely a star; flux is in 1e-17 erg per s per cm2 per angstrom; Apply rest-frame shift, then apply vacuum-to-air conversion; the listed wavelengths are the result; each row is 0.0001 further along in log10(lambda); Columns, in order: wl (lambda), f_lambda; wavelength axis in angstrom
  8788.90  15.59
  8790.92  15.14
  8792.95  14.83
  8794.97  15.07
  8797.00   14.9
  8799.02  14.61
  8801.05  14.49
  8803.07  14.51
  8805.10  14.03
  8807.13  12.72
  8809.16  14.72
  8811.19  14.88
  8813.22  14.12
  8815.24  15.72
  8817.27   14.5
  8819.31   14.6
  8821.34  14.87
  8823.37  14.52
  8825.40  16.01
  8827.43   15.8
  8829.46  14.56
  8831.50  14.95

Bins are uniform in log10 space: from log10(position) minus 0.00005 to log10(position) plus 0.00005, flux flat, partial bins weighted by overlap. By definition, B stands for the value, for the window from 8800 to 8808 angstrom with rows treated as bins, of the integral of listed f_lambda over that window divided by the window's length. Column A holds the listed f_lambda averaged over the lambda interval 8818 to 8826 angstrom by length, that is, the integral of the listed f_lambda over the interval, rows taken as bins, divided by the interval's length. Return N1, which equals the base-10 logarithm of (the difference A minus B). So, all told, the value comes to -0.02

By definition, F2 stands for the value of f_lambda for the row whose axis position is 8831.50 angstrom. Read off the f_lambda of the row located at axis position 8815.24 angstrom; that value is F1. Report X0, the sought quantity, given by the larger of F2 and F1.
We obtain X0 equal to 15.7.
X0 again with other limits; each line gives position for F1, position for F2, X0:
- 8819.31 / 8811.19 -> 14.9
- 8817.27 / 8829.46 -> 14.6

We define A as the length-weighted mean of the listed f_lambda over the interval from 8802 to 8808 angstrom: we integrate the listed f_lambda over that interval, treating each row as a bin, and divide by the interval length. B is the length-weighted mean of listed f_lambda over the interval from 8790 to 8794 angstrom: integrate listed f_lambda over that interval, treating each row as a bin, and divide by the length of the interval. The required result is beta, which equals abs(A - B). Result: 1.19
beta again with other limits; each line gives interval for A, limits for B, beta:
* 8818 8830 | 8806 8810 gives 1.40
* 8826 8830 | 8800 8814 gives 1.15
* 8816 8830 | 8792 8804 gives 0.26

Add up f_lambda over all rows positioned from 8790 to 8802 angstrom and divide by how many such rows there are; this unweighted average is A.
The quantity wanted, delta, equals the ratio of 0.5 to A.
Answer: 0.0337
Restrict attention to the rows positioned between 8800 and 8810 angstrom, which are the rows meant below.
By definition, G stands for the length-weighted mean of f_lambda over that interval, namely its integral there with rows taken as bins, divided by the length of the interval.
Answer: 14.1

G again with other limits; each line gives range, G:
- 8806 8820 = 14.5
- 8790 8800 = 14.9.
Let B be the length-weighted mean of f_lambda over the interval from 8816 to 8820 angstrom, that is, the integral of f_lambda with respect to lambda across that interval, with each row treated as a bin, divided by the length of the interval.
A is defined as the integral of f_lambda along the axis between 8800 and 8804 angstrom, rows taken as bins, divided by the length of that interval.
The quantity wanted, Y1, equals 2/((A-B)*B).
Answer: -1.85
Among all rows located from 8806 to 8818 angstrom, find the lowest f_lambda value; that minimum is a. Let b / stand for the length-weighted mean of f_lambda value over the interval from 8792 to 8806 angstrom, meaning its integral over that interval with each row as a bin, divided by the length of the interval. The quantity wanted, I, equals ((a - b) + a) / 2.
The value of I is 5.4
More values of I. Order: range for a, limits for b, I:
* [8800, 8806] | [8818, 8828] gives 6.5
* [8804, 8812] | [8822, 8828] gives 5.0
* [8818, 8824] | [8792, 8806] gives 7.2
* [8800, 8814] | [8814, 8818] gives 5.2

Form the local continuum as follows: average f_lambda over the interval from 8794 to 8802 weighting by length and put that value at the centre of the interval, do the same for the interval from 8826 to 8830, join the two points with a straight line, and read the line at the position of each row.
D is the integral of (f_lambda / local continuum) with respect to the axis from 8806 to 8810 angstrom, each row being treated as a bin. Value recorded 3.65 angstrom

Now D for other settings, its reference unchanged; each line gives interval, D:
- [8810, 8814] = 3.86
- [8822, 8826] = 3.97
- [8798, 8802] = 3.93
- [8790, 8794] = 4.09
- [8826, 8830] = 4.00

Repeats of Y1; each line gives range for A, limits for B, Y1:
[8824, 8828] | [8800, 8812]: 0.09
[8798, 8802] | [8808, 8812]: -0.91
